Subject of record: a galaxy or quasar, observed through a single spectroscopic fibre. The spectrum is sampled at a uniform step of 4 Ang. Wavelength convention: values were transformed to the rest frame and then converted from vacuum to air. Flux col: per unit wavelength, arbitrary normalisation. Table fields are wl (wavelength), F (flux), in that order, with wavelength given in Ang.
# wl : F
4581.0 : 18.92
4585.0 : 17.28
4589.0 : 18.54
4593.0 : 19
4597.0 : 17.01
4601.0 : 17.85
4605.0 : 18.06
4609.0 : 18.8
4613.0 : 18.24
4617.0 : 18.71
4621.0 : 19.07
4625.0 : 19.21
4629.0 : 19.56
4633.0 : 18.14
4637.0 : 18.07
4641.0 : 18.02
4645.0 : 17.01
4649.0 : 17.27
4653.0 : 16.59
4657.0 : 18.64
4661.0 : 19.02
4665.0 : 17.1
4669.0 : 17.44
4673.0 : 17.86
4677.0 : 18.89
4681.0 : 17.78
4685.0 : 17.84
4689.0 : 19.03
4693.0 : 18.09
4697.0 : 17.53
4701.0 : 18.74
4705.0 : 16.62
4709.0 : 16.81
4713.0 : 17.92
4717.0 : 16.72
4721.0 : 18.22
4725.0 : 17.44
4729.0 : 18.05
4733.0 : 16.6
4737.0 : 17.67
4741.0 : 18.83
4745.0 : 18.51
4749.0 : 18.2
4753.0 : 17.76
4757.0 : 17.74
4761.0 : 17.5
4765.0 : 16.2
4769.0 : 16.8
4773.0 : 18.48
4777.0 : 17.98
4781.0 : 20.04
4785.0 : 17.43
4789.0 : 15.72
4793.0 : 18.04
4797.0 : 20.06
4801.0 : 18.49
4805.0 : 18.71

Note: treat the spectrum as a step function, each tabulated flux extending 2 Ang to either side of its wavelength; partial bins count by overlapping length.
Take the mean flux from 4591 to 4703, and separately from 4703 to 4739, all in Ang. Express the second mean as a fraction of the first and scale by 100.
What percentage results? 95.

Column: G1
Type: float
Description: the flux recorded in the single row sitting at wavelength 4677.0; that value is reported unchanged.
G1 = 18.89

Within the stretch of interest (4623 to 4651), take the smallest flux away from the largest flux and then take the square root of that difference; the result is 1.60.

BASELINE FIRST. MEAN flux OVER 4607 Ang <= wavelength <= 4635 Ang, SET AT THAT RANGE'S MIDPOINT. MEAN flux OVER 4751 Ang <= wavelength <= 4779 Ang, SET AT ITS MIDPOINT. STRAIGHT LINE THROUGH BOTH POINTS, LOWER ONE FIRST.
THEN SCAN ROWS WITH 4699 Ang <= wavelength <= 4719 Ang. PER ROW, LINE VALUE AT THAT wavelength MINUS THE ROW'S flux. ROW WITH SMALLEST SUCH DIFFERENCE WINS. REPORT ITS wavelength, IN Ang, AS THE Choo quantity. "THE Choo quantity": 4701.0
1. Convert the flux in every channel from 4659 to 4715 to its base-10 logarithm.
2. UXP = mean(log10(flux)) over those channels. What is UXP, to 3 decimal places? 1.253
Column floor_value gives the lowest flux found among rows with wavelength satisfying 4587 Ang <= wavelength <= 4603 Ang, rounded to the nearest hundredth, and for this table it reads 17.01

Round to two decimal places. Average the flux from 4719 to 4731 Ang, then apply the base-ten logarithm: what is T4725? 1.25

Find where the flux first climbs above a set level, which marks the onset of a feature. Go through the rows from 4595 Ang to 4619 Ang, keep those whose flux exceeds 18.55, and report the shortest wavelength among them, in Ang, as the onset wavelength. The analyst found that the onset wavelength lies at 4609.0 Ang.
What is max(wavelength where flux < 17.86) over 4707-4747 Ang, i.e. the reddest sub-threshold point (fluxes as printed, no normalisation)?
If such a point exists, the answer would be 4737.0 Ang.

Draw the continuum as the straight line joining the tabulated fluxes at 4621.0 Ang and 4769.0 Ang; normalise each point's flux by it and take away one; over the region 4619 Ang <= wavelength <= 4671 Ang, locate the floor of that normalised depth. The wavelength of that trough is 4653.0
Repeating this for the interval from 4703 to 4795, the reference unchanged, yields 4705.0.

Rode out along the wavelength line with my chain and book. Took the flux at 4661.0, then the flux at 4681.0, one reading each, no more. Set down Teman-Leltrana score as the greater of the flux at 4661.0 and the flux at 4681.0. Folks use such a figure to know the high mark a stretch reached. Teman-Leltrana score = 19.0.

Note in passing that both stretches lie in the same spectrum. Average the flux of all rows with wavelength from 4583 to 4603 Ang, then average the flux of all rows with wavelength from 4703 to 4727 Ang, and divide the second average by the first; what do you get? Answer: 0.96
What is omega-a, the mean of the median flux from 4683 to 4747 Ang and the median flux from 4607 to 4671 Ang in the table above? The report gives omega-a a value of 18.0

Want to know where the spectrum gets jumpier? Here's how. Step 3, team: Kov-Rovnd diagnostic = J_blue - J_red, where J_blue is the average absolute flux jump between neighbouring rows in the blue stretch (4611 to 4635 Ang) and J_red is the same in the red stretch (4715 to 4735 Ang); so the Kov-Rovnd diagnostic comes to -0.5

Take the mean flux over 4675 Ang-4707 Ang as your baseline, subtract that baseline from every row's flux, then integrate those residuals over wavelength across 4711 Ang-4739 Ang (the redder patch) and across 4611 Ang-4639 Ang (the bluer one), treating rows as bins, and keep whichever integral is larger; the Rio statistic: 18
